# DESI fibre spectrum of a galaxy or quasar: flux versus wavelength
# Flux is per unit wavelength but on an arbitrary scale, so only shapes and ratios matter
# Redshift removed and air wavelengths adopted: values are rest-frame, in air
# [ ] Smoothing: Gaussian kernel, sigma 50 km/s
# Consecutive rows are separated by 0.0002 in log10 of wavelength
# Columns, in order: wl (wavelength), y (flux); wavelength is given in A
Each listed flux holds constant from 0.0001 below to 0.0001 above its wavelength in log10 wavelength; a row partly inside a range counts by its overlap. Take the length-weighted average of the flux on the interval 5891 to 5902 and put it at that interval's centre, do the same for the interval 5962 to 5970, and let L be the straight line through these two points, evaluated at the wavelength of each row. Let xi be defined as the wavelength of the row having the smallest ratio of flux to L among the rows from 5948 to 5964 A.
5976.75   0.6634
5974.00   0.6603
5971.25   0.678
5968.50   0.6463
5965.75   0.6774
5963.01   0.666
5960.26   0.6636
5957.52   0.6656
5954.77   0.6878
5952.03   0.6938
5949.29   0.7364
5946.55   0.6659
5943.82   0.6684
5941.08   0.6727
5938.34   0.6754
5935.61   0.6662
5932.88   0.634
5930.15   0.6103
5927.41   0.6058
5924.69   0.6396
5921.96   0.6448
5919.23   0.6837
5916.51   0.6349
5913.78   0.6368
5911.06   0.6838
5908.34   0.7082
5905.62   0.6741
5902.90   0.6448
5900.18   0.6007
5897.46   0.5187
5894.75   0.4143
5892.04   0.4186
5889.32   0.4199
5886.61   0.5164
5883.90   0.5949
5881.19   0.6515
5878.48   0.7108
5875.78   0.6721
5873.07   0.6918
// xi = 5963.01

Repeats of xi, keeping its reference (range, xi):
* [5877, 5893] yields 5892.04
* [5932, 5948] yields 5946.55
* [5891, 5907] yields 5894.75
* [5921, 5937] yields 5930.15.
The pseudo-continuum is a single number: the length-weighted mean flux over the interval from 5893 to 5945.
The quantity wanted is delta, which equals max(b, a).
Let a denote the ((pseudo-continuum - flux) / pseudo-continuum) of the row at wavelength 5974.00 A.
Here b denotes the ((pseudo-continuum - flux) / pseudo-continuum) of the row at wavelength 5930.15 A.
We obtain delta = 0.033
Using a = -0.05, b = 0.03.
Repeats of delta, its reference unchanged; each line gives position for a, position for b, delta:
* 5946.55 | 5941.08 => -0.056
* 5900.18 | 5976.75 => 0.048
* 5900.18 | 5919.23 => 0.048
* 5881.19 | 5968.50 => -0.025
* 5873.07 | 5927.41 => 0.040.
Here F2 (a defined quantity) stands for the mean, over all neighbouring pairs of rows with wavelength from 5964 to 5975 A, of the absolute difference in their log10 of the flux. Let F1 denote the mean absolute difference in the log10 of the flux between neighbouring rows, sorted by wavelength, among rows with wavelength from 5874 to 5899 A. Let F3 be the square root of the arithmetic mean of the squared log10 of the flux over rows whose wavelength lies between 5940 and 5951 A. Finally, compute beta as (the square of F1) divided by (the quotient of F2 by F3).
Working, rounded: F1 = 0.045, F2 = 0.018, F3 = 0.165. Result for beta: 0.019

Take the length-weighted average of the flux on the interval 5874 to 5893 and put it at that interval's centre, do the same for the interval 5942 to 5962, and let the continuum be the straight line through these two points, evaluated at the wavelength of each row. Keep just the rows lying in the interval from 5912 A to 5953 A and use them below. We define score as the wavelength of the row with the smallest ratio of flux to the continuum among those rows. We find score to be 5927.41 A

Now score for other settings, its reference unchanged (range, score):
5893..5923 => 5894.75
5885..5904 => 5894.75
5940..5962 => 5960.26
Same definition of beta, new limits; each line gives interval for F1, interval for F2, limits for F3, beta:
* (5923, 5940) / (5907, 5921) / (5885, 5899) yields 0.003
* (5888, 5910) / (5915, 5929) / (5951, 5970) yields 0.010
